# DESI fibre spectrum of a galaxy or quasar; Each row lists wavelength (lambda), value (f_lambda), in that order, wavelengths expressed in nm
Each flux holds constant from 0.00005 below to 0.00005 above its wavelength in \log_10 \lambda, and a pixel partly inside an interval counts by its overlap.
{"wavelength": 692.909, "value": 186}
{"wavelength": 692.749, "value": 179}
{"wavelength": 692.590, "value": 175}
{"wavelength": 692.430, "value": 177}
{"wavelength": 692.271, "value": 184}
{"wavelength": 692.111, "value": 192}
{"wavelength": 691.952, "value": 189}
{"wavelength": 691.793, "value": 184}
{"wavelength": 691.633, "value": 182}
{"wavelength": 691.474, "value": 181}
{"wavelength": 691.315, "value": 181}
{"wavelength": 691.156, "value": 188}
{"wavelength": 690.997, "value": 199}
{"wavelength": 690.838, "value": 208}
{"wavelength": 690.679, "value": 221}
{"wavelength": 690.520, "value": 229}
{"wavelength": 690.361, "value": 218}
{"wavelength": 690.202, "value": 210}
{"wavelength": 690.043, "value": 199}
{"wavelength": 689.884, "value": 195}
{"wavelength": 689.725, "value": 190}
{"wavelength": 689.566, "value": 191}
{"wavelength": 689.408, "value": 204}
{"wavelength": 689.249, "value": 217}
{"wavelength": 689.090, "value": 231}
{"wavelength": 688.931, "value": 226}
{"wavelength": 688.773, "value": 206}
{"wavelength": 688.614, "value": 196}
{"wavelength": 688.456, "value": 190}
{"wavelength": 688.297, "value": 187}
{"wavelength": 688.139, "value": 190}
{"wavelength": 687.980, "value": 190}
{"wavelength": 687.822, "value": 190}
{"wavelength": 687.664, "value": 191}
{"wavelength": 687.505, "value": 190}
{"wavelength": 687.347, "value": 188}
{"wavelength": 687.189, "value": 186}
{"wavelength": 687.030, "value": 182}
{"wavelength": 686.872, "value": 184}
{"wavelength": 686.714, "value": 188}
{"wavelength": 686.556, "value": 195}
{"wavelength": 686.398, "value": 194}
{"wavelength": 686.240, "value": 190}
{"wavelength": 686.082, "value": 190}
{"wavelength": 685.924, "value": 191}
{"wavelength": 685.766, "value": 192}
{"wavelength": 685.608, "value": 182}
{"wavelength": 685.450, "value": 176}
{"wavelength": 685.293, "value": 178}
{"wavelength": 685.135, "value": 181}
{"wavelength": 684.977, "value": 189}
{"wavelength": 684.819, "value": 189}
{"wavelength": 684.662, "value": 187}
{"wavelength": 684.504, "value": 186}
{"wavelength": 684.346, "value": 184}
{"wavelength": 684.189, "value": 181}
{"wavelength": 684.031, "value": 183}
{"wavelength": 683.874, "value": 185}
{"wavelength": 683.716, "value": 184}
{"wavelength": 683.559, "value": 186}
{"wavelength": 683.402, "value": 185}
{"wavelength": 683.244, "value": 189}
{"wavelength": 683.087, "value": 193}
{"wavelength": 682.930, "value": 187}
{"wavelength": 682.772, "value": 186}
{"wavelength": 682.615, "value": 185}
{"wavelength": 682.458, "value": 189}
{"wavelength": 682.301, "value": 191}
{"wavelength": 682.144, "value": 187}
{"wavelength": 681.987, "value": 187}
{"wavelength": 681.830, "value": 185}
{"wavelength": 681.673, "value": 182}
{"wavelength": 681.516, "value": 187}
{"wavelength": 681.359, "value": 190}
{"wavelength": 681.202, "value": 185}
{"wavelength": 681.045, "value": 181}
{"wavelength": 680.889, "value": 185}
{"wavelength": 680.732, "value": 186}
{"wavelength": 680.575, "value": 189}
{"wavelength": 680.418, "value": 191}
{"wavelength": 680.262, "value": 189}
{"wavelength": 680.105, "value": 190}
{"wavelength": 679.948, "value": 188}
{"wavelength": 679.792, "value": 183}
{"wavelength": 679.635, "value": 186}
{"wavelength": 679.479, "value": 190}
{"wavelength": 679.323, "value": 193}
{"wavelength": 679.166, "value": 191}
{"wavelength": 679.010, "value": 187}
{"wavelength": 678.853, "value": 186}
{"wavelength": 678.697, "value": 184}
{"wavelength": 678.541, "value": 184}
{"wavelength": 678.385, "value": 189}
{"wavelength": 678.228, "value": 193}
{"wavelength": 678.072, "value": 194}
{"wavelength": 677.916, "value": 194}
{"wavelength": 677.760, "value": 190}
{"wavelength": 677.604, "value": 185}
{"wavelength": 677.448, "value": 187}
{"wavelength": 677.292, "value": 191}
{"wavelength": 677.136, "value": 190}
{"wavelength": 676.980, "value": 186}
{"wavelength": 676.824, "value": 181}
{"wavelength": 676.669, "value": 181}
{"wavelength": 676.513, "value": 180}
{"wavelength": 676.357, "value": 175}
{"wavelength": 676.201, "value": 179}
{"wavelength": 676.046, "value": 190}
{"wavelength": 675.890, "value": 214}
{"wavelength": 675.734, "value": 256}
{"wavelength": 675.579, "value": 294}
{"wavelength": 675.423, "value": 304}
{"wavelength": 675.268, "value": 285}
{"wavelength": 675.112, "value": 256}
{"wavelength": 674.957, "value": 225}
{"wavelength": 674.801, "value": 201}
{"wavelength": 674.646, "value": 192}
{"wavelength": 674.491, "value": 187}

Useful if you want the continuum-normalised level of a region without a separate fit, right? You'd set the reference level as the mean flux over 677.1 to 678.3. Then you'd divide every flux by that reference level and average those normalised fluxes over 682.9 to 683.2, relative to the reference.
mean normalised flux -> 1.00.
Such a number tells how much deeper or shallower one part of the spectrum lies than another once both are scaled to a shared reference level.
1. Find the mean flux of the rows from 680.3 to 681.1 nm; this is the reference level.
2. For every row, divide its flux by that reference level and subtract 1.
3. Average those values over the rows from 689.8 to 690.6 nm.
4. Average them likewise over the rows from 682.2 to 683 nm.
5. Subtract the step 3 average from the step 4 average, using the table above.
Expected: -0.12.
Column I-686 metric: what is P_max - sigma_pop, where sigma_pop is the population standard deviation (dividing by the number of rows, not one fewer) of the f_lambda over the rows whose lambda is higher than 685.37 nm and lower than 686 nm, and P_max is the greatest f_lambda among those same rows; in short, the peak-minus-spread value 185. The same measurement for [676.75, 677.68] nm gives 188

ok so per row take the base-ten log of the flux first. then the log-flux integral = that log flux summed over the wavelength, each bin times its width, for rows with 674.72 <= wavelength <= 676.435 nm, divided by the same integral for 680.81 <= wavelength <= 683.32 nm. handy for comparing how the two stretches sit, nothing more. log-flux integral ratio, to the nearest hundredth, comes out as 0.71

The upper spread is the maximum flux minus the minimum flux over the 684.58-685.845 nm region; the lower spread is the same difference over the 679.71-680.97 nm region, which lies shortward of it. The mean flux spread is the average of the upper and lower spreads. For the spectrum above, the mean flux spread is 12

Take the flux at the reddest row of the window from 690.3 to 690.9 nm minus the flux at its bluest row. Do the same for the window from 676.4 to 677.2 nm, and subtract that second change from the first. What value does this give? -20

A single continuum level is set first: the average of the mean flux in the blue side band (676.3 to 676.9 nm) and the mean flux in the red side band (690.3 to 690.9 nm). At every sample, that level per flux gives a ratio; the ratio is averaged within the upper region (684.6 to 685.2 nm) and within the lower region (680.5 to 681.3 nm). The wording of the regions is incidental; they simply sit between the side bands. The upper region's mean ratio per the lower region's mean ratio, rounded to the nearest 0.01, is 0.99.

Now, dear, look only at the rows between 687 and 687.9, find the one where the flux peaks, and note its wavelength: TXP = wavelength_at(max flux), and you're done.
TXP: 687.664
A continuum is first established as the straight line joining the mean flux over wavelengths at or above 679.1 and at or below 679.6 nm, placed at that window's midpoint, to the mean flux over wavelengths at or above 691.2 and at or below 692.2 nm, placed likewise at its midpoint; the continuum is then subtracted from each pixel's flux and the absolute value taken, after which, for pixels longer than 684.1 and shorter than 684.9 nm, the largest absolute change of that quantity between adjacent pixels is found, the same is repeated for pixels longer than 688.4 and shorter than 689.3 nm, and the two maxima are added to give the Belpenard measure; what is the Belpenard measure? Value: 23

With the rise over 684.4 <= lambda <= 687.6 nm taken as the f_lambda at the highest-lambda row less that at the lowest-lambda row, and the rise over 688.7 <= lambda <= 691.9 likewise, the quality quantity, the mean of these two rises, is -9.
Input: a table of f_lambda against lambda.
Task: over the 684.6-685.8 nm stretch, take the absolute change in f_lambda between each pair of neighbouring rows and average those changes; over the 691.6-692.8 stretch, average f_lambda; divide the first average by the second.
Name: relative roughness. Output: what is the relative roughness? 0.0242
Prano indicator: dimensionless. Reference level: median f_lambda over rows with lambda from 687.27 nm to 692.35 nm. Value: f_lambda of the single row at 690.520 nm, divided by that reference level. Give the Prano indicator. 1.20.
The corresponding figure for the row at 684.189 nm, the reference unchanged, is 0.95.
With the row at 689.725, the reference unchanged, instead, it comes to 0.99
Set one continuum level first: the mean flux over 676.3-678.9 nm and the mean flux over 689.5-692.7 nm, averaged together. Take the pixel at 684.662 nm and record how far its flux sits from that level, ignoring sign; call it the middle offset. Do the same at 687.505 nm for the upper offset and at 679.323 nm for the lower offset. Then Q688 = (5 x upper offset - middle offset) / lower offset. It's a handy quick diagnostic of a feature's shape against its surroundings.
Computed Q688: -0.3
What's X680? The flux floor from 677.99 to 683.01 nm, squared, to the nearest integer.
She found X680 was 32761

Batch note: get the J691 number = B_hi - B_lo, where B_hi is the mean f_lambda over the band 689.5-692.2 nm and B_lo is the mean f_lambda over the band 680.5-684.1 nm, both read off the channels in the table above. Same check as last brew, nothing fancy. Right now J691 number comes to 11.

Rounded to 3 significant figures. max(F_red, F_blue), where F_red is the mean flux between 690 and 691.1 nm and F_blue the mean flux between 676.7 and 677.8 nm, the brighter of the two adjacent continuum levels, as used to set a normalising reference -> 212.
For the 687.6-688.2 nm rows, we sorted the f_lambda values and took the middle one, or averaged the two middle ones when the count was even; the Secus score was 190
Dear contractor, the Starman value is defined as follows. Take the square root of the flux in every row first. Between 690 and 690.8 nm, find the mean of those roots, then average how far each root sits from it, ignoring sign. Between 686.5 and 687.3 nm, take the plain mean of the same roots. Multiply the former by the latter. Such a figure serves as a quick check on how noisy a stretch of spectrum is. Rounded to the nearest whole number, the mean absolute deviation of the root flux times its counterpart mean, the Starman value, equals 4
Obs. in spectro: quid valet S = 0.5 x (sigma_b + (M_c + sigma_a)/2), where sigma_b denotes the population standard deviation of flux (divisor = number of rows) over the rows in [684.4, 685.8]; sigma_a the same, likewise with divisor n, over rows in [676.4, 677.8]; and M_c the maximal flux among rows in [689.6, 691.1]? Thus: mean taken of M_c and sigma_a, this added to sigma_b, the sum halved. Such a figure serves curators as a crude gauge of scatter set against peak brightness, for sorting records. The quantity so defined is 61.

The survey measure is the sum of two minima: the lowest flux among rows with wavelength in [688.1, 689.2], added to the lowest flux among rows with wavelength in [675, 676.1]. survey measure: 377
